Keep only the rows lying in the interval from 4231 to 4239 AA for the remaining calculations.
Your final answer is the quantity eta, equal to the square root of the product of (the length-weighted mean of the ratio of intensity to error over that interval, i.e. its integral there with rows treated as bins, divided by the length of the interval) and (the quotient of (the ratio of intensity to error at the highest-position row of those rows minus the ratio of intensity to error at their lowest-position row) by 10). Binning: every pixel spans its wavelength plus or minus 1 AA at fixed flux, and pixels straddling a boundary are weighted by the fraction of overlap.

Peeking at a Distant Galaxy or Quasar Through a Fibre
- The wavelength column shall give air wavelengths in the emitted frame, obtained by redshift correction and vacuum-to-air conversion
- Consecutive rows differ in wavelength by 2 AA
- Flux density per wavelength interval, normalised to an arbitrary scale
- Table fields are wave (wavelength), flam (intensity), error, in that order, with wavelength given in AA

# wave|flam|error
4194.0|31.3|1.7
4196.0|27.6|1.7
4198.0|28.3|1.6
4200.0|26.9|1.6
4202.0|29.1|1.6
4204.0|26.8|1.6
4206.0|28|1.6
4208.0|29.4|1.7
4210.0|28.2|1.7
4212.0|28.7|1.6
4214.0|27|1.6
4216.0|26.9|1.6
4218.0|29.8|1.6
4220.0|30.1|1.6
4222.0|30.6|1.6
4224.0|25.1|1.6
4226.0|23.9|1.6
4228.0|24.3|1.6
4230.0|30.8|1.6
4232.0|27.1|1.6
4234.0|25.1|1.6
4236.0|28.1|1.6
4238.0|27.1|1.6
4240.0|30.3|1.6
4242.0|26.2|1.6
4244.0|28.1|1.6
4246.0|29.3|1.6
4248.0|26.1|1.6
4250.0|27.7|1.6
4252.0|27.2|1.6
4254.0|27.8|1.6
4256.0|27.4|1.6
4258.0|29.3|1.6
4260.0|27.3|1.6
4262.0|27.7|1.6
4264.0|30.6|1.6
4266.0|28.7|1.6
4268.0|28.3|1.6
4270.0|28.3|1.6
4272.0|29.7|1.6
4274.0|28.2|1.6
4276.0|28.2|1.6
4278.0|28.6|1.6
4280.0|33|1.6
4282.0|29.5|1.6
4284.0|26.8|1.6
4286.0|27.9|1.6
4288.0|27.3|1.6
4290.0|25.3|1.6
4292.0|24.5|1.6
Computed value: 0.0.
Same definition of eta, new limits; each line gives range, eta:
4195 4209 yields 1.3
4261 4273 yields 1.5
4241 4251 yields 1.3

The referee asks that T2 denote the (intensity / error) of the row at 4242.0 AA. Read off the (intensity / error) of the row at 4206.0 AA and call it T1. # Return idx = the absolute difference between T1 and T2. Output 1.1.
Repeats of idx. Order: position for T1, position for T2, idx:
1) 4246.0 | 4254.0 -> 0.9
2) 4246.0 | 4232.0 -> 1.4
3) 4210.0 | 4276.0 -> 1.0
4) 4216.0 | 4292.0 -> 1.5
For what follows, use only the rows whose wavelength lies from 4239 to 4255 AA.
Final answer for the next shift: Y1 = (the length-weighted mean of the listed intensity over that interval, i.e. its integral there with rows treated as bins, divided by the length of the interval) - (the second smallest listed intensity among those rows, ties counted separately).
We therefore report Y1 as 1.6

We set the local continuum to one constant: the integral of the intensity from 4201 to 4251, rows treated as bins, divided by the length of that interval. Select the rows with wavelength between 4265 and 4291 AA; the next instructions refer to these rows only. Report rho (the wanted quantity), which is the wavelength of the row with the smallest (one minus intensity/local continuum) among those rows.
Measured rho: 4280.0 AA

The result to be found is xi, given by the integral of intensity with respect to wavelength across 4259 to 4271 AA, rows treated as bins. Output 342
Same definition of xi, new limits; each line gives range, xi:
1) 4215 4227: 333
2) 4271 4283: 354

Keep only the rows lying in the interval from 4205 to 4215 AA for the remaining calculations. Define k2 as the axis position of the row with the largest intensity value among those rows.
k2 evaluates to 4208.0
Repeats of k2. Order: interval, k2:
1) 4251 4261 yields 4258.0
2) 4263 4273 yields 4264.0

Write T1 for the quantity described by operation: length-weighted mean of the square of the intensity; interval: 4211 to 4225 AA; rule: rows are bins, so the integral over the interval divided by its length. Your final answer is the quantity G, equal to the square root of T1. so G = 28.4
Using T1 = 805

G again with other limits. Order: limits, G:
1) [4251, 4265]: 28.2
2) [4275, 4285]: 29.3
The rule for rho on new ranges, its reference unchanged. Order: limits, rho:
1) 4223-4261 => 4230.0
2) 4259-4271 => 4264.0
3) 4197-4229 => 4222.0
